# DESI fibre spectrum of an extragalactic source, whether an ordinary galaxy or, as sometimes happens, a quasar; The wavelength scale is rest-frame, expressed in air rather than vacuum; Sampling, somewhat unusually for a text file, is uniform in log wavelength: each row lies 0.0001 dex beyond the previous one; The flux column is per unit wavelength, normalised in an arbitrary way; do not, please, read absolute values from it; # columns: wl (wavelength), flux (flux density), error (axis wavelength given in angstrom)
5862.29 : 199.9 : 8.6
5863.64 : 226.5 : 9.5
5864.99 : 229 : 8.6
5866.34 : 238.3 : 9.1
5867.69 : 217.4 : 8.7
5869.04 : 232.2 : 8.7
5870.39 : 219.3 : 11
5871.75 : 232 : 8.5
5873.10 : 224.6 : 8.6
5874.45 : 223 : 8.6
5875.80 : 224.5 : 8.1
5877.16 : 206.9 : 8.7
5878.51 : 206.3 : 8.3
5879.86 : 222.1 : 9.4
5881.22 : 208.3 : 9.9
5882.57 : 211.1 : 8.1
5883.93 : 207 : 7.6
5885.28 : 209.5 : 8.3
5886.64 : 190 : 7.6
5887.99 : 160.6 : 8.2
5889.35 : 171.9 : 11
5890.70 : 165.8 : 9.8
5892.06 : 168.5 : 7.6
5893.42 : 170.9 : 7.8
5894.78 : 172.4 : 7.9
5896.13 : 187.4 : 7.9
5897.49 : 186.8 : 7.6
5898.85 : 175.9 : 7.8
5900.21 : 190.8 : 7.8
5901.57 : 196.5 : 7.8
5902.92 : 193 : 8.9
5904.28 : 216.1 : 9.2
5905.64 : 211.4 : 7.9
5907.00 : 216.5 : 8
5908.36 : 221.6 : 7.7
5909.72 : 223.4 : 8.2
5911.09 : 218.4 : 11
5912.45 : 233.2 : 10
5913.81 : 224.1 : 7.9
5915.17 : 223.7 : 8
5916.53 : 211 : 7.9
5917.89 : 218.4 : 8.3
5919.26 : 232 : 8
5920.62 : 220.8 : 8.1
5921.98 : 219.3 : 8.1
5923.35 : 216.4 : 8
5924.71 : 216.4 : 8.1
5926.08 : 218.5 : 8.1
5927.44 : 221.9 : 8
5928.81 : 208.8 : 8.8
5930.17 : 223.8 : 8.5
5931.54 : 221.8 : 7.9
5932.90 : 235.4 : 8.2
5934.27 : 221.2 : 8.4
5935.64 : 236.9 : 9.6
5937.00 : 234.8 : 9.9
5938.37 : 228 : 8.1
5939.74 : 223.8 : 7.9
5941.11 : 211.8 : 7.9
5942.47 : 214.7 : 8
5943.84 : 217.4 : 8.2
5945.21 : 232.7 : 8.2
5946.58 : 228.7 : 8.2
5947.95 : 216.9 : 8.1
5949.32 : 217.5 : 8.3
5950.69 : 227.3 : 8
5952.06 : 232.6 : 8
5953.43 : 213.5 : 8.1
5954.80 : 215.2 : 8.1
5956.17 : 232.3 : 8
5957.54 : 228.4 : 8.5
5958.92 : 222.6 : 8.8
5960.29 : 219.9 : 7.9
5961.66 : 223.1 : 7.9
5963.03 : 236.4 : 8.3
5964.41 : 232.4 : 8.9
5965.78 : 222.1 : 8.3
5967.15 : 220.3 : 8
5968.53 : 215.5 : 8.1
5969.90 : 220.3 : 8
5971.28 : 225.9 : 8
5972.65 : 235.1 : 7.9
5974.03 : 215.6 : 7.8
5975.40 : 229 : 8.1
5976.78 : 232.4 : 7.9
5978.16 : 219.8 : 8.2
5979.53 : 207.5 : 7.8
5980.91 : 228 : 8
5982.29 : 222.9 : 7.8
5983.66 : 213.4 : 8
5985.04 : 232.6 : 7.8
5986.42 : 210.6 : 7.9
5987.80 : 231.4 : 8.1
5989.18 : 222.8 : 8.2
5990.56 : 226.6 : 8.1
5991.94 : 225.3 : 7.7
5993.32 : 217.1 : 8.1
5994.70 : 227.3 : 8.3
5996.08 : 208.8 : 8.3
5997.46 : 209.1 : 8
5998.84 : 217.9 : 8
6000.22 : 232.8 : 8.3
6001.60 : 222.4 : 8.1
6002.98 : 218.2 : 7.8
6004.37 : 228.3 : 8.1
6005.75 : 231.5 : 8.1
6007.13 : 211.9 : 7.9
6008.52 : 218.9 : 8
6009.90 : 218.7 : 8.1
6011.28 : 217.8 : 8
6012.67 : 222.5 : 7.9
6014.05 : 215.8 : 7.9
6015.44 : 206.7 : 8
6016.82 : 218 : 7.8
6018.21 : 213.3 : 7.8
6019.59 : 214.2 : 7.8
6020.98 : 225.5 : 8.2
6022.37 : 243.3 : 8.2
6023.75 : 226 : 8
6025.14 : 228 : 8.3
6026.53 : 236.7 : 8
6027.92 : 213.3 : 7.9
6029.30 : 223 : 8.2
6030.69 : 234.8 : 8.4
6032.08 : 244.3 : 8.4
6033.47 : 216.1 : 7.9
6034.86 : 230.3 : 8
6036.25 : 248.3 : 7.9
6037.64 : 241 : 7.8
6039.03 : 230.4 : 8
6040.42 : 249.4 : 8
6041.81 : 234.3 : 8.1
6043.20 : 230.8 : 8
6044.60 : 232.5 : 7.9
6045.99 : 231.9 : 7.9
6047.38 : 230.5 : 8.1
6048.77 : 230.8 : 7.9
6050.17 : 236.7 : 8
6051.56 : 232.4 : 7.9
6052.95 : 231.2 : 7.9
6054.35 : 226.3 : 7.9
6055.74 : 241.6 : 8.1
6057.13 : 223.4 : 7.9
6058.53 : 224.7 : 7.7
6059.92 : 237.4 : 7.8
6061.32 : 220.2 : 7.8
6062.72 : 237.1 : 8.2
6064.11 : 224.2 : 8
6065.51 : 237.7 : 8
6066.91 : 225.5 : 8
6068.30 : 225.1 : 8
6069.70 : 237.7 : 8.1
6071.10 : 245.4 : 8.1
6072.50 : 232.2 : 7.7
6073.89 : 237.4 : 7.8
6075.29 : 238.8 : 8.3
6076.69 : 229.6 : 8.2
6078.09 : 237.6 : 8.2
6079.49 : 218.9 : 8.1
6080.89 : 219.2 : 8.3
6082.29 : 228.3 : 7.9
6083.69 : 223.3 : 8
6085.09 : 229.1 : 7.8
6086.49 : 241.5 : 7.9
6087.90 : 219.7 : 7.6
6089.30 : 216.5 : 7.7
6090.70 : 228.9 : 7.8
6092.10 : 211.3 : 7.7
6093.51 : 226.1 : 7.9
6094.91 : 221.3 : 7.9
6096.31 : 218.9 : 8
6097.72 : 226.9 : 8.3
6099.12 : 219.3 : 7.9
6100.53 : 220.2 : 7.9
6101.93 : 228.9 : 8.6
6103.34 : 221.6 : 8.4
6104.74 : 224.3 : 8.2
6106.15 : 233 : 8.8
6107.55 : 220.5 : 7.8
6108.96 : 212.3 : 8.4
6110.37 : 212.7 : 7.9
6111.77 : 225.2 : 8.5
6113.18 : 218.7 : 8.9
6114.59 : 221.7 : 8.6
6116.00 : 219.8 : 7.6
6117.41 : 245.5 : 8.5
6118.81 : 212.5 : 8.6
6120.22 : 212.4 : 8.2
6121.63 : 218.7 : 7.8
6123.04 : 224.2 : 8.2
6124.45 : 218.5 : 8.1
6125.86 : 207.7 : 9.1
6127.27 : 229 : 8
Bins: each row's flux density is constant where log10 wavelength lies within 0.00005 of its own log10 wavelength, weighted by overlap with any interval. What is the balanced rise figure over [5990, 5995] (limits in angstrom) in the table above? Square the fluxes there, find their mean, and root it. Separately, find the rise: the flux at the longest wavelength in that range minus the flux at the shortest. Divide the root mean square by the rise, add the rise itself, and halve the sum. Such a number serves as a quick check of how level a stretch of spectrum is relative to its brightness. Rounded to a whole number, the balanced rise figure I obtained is 160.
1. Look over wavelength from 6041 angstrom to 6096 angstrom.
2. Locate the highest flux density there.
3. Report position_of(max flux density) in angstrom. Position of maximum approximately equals 6071.10 angstrom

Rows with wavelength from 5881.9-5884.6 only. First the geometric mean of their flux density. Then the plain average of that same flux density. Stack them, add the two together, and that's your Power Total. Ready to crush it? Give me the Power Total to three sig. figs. 418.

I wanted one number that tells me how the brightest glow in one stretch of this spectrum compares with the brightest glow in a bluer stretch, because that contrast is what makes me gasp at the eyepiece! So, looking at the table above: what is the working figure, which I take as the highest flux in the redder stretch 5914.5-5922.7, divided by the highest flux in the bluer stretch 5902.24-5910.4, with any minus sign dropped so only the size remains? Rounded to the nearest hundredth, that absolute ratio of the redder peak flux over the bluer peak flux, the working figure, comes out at 1.04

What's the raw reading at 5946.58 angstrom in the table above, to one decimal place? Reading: 228.7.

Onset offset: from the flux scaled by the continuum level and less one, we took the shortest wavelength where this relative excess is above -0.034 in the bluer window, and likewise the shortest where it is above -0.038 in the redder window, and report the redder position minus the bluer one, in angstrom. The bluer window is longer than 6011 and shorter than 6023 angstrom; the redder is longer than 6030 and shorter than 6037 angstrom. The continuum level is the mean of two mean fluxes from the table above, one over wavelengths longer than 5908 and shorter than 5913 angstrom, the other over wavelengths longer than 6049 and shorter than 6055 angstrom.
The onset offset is 18.0 angstrom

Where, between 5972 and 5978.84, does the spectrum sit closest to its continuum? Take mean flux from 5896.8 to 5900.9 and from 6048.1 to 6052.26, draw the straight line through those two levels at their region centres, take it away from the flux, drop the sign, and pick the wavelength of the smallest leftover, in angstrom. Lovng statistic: 5974.03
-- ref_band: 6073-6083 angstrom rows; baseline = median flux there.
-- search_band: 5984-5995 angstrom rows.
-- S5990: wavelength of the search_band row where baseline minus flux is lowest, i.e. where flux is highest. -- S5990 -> 5985.04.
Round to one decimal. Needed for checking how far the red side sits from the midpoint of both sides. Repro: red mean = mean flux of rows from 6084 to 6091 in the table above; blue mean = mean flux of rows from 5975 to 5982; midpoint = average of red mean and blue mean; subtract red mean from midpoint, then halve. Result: -1.0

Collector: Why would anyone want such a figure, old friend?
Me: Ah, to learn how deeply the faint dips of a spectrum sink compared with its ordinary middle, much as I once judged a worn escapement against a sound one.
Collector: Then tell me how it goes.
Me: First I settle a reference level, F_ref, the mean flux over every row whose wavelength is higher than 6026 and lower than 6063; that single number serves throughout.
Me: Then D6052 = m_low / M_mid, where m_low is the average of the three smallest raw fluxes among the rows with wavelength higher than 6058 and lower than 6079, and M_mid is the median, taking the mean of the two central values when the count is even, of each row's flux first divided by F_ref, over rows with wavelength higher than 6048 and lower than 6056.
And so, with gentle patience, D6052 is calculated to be 223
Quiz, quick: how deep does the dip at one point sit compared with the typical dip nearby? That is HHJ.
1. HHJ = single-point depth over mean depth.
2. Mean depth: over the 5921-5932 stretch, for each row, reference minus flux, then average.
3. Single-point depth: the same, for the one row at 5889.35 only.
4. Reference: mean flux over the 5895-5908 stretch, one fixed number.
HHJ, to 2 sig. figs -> -1.2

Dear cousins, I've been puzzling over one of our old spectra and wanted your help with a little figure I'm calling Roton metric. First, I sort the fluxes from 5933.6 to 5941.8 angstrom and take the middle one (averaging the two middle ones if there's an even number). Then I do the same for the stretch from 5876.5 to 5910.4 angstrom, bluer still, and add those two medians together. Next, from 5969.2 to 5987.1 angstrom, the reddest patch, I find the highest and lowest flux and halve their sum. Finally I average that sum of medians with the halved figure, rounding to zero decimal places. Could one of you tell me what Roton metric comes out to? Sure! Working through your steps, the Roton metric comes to 322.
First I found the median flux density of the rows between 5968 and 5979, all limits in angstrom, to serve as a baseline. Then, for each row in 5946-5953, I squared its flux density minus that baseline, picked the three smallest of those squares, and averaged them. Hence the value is 27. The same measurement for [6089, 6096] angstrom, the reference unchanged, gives 15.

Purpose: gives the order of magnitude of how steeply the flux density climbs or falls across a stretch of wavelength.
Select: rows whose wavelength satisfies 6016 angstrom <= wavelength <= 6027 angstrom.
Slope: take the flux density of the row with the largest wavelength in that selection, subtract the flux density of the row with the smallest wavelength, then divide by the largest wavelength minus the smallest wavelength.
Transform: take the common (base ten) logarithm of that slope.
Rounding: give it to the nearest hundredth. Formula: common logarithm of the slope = 0.28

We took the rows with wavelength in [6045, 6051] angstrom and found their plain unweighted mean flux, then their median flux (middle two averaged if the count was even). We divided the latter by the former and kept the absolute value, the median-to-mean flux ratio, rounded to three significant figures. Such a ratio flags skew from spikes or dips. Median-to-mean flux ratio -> 0.995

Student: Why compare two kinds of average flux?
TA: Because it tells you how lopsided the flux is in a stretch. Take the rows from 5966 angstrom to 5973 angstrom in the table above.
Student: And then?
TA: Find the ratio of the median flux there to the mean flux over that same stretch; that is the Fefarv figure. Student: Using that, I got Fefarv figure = 0.99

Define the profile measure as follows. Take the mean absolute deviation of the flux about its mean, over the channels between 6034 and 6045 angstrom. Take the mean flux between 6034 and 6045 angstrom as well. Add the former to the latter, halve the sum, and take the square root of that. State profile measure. 11.04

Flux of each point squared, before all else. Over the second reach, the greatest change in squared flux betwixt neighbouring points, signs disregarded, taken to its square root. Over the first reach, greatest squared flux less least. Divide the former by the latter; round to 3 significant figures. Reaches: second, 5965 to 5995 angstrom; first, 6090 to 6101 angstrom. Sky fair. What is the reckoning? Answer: 0.0127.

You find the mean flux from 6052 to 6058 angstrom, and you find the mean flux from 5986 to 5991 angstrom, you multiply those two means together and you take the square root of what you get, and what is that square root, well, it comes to 227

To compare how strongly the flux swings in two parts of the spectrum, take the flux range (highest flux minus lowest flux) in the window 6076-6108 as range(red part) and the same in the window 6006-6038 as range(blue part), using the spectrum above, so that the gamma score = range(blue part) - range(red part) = 11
